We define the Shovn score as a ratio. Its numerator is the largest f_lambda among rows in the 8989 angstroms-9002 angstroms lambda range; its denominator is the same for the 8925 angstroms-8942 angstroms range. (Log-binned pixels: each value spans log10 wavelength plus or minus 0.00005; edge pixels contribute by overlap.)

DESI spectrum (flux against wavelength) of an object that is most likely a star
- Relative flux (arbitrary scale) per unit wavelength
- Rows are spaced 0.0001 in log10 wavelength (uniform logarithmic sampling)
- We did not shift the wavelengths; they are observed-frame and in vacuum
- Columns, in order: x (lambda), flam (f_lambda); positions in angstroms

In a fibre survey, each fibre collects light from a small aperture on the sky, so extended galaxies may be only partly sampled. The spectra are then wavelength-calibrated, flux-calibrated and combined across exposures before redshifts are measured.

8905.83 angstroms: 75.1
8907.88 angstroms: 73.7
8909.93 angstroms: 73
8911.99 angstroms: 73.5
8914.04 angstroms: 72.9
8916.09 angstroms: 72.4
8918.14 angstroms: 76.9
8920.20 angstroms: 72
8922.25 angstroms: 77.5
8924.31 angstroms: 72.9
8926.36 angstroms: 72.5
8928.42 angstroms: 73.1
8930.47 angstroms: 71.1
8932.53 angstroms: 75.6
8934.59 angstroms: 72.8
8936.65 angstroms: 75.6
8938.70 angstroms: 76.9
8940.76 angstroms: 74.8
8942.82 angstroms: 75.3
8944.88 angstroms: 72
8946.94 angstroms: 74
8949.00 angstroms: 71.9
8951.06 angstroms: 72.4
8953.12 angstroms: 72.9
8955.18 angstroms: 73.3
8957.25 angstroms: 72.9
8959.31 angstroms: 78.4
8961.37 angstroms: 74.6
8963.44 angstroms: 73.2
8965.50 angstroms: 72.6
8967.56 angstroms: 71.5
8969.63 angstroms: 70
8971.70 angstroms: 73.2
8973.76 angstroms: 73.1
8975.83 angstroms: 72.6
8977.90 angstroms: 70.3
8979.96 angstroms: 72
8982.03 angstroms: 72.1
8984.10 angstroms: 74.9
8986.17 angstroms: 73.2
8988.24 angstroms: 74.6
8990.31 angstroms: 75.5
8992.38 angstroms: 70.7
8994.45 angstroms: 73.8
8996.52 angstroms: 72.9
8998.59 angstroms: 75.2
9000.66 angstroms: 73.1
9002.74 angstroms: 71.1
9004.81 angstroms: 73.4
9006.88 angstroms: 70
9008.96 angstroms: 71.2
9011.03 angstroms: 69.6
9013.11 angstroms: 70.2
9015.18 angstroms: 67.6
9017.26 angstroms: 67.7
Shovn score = 0.98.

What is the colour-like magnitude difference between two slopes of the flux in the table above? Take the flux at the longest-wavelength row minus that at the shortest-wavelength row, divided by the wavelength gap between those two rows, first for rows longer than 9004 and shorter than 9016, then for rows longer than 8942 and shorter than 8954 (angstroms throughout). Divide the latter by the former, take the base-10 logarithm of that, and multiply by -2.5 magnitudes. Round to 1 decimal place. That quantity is 1.0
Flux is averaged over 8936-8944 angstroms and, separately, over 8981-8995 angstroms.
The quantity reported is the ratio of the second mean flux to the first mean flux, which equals 0.97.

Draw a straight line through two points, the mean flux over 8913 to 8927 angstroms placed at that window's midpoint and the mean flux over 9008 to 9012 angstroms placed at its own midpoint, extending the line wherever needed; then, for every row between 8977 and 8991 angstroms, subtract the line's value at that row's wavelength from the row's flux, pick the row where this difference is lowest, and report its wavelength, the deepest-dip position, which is 8977.90 angstroms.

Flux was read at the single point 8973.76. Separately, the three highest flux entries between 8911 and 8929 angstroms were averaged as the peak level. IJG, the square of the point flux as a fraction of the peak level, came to 0.926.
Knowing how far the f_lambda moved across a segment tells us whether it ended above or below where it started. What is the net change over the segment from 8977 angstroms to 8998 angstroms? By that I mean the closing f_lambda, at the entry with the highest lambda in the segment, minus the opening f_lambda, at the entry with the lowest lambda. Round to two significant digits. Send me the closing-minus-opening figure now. 2.6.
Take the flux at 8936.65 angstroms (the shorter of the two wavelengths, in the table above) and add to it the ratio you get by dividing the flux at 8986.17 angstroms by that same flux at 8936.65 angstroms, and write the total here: 76.6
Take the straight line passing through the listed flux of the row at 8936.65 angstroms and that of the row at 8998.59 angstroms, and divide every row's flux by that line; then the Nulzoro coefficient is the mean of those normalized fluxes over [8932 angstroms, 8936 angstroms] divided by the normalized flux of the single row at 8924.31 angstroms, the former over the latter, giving 1.02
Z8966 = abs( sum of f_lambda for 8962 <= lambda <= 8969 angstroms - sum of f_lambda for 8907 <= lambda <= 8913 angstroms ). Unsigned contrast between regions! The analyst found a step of 3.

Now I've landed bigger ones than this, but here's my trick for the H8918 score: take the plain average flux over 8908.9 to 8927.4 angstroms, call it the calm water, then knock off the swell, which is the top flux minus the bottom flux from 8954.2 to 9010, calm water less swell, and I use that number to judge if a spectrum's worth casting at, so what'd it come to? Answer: 65.3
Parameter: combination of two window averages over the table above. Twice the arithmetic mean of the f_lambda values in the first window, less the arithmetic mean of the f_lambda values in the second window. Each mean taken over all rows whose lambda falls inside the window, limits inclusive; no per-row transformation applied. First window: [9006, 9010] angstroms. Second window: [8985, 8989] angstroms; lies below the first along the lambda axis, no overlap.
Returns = 67.3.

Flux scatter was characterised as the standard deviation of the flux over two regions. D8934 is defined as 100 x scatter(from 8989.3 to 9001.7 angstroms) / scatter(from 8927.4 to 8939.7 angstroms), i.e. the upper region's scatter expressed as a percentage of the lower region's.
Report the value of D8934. 80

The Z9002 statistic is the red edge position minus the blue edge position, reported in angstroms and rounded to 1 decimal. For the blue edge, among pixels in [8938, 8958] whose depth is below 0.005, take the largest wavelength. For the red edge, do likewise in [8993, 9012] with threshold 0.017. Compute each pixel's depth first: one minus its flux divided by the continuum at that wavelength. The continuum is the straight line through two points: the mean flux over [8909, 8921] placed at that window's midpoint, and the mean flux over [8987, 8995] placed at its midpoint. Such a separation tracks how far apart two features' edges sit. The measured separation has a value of 49.6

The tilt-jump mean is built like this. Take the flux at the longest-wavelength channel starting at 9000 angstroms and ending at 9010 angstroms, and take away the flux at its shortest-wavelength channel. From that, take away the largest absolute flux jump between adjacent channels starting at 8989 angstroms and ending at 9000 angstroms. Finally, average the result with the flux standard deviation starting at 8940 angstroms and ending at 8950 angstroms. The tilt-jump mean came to -2.6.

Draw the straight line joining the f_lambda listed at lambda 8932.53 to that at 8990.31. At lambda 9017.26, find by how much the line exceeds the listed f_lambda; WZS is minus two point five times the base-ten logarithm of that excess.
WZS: -2.2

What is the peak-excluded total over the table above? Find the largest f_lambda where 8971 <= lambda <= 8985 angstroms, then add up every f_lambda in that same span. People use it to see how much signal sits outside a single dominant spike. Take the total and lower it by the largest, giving 433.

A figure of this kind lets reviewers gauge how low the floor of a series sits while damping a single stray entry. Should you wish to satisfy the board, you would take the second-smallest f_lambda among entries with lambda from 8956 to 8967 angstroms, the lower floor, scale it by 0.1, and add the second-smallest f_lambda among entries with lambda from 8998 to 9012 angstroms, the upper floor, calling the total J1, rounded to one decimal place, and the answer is 77.3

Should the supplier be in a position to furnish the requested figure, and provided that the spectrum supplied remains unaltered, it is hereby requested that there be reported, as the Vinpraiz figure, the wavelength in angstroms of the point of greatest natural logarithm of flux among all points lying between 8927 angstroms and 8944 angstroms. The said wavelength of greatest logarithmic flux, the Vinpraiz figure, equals 8938.70 angstroms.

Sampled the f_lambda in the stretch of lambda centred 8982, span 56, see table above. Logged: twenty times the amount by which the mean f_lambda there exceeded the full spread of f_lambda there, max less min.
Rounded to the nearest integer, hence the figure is 1291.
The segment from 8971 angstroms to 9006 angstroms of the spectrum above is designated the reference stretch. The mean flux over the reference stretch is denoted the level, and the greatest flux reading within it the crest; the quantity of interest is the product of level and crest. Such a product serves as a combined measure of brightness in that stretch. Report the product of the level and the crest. 5515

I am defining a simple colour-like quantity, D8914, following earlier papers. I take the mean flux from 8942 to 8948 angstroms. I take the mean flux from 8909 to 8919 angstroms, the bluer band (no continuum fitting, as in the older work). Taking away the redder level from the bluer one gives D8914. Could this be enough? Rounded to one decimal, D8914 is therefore 0.0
